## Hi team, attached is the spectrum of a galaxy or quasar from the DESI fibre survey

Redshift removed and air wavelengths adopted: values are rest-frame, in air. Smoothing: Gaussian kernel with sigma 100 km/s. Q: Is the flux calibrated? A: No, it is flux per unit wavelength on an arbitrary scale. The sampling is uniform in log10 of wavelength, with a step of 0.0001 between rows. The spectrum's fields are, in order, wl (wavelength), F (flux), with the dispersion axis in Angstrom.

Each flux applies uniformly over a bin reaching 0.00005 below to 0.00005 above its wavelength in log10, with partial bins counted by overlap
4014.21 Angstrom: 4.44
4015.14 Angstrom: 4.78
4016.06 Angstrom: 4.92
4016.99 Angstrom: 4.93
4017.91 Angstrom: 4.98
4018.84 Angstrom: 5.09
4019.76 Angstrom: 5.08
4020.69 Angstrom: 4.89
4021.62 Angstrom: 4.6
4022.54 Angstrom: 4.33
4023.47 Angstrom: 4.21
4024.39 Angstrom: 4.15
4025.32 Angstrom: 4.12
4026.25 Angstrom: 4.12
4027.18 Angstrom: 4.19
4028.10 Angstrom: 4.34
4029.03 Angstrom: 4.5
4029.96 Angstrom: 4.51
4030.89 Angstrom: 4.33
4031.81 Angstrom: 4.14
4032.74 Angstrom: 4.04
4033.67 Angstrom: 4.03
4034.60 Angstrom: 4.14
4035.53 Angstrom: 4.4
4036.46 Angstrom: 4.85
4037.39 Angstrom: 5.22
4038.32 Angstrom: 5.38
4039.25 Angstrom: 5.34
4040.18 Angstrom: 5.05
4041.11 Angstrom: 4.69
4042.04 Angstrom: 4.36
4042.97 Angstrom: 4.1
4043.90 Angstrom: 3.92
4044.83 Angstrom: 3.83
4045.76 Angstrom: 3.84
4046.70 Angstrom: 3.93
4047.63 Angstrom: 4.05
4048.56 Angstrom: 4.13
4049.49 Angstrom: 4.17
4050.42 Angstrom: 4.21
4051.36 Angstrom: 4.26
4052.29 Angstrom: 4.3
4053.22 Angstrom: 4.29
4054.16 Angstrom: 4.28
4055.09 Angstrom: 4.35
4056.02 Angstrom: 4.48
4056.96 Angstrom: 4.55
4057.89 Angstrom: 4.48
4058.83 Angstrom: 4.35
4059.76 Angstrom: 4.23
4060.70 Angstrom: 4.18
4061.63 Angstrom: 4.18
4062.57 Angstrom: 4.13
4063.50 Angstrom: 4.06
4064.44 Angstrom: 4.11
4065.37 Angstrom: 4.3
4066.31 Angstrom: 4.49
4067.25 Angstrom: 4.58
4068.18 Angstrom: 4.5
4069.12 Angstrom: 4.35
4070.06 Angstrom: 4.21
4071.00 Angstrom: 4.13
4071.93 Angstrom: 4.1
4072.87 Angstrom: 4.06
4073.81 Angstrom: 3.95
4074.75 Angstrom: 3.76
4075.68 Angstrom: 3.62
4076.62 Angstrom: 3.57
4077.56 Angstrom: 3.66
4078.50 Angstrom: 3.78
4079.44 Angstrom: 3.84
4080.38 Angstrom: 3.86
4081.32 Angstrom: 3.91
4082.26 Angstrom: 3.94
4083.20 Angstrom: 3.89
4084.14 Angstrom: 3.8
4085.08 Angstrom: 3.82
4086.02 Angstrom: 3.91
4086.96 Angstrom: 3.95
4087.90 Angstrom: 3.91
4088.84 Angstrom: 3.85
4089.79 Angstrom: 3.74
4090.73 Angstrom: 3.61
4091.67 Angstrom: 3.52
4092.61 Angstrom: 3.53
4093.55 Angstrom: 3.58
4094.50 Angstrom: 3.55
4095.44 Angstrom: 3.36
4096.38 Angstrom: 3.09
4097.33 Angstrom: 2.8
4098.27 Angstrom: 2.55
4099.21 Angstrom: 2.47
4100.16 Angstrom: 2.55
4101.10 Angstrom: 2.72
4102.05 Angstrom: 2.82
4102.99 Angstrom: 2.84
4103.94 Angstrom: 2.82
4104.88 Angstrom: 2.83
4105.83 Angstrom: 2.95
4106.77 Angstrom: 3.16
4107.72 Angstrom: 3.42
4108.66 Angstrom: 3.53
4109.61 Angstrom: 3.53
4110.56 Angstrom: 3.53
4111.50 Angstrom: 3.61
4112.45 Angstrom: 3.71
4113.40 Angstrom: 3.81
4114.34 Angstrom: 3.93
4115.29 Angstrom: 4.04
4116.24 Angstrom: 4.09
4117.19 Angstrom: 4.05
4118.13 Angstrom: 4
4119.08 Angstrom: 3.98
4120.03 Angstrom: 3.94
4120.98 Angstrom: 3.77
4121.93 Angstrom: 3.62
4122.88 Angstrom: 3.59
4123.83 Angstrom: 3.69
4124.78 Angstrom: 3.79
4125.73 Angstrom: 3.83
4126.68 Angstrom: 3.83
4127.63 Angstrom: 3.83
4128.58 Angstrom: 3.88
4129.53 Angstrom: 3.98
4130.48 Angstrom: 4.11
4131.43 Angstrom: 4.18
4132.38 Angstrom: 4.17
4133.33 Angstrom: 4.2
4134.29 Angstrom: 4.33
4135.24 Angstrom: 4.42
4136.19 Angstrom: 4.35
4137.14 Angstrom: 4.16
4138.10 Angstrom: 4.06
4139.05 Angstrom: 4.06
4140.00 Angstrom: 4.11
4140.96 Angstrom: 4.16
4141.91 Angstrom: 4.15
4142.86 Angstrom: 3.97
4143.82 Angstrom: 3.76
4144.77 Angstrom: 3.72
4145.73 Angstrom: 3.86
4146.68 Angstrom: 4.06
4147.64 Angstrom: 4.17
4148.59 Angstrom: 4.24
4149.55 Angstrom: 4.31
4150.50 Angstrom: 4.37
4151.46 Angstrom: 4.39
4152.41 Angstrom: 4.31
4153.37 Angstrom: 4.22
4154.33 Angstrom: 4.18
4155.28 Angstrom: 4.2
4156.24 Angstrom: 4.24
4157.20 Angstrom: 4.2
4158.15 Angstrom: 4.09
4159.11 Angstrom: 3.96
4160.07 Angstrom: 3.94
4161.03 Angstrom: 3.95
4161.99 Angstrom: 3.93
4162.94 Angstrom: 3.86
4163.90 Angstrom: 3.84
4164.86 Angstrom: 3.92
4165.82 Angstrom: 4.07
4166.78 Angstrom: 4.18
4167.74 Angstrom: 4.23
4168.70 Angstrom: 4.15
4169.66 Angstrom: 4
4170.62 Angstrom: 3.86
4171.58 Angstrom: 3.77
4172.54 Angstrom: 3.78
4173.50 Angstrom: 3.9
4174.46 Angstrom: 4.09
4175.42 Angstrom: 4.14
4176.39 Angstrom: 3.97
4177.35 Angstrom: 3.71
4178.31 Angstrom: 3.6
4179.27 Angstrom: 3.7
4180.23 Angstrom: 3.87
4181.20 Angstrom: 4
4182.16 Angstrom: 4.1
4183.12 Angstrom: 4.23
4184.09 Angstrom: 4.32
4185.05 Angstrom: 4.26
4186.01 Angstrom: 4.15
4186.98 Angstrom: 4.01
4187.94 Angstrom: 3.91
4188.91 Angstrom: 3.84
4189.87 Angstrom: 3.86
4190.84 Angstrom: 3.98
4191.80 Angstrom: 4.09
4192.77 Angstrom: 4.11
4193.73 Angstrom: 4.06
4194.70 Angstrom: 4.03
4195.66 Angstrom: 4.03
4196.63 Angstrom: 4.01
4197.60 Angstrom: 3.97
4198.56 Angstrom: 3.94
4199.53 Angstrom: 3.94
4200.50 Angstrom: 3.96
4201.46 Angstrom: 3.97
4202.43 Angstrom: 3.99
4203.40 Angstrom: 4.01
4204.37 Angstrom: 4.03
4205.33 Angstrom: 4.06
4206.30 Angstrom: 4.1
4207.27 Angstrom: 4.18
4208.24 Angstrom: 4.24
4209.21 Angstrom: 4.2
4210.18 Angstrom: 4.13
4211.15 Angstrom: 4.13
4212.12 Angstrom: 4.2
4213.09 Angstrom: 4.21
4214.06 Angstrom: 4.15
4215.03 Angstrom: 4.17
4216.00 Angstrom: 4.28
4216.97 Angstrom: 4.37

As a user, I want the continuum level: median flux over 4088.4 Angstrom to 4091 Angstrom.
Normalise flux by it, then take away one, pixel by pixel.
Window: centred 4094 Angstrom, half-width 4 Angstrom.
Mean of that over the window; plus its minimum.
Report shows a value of -0.35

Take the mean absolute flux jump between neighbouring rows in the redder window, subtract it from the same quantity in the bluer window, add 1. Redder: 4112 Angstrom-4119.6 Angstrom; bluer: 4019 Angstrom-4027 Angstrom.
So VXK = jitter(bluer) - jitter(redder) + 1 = 1.067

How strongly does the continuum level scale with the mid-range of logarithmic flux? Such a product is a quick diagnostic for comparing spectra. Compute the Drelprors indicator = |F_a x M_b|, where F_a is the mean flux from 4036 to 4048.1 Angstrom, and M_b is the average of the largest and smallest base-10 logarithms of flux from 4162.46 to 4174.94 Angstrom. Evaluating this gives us 2.71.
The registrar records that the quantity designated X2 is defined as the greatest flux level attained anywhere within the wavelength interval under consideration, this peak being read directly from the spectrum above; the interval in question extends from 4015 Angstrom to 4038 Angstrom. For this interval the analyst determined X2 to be 5.22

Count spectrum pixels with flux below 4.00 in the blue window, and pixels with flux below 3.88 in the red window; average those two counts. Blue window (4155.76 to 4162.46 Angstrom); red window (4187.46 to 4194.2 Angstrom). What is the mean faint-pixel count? 3.0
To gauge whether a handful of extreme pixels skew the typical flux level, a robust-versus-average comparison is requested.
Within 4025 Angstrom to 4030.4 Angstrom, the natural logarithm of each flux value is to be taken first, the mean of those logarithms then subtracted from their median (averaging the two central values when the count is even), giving -0.007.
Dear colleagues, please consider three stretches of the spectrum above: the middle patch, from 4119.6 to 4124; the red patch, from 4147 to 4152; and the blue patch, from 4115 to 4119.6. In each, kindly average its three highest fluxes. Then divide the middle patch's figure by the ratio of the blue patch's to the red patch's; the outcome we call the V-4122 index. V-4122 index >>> 4.1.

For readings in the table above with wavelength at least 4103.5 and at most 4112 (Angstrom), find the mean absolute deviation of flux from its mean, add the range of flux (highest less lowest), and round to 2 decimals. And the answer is 1.08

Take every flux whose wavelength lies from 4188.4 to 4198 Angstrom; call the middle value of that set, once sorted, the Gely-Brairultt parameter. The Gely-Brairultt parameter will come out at 4.0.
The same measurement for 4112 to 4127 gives 3.8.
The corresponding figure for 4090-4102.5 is 3.1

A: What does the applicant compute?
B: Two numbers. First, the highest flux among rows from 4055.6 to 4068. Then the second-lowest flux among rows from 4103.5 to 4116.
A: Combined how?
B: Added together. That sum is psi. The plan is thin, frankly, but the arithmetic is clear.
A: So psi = 7.4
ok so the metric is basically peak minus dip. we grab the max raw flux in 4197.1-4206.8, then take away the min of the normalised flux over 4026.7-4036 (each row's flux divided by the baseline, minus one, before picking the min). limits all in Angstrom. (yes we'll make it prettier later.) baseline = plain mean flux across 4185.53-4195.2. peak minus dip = 4.09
